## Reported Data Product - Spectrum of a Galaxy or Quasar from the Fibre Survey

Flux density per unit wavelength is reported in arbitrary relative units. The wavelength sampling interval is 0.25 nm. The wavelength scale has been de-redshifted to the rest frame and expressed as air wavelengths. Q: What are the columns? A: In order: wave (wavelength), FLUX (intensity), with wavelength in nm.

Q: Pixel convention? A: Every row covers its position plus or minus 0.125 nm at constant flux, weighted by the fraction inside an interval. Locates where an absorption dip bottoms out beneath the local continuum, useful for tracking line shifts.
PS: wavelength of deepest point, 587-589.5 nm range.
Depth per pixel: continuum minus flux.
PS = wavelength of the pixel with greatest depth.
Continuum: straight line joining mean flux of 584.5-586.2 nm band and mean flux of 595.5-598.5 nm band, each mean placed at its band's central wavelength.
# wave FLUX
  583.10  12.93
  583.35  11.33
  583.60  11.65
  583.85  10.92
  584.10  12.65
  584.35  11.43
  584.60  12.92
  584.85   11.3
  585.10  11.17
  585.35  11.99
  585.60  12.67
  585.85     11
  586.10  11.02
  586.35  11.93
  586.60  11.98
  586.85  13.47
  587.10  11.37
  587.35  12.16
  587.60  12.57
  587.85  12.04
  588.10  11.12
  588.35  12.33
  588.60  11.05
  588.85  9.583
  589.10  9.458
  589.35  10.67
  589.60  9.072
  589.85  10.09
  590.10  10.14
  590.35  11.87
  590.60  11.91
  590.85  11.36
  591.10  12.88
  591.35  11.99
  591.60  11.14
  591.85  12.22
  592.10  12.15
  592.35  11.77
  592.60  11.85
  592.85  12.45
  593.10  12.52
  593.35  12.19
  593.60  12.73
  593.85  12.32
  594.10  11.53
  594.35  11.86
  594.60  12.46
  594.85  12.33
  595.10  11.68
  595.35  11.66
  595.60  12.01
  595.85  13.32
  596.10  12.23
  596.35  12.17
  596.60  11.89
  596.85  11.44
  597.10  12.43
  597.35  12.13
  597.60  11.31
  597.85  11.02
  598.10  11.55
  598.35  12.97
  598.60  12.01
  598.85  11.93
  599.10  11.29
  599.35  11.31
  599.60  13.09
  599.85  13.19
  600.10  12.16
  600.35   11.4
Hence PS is 589.10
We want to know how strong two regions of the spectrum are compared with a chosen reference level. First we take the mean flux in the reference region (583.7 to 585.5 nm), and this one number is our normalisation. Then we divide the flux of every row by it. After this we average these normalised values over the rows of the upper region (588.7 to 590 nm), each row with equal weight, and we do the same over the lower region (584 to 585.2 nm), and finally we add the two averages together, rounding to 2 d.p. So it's 1.84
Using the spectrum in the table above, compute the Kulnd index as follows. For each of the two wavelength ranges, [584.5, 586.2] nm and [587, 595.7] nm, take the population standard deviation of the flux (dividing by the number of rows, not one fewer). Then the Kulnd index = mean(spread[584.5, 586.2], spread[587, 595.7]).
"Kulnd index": 0.84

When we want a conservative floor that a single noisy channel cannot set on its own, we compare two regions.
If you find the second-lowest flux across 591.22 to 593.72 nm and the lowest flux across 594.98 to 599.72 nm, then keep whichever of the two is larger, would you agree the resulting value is 11.8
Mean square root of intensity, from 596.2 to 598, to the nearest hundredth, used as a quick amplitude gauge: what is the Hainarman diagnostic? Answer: 3.43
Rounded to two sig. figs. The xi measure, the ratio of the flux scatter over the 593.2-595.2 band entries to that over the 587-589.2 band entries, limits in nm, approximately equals 0.36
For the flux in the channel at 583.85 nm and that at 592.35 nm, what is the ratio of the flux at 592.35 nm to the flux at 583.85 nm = 1.08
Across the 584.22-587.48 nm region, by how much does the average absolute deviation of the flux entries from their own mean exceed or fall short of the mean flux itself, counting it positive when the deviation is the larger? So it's -11.3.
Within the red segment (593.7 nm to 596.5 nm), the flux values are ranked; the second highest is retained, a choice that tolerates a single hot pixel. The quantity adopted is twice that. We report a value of 24.9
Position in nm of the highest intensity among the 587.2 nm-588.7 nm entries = 587.60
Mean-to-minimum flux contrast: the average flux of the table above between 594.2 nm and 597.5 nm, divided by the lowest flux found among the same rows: 1.06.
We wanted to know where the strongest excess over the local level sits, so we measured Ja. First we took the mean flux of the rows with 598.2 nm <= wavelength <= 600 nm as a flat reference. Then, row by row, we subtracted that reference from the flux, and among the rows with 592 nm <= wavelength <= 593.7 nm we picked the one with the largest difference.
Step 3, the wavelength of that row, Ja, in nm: 593.60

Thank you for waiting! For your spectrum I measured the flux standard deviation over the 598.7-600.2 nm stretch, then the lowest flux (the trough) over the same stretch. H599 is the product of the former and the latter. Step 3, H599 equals 9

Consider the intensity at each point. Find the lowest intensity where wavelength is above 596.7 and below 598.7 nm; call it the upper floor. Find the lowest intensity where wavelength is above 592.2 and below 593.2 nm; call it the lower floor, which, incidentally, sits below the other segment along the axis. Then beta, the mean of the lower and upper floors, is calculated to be 11.4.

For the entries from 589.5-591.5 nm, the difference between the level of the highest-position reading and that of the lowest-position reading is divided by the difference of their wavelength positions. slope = 1.7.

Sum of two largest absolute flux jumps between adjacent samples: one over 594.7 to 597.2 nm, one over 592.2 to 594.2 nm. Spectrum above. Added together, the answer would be 2.1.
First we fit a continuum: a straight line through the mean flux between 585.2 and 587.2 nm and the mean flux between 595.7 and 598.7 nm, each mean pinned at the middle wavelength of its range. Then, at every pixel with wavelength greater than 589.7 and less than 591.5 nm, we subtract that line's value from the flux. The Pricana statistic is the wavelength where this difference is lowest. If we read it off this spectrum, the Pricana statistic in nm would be 589.85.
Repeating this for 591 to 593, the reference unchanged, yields 591.60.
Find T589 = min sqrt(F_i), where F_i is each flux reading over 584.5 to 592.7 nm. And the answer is 3.0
